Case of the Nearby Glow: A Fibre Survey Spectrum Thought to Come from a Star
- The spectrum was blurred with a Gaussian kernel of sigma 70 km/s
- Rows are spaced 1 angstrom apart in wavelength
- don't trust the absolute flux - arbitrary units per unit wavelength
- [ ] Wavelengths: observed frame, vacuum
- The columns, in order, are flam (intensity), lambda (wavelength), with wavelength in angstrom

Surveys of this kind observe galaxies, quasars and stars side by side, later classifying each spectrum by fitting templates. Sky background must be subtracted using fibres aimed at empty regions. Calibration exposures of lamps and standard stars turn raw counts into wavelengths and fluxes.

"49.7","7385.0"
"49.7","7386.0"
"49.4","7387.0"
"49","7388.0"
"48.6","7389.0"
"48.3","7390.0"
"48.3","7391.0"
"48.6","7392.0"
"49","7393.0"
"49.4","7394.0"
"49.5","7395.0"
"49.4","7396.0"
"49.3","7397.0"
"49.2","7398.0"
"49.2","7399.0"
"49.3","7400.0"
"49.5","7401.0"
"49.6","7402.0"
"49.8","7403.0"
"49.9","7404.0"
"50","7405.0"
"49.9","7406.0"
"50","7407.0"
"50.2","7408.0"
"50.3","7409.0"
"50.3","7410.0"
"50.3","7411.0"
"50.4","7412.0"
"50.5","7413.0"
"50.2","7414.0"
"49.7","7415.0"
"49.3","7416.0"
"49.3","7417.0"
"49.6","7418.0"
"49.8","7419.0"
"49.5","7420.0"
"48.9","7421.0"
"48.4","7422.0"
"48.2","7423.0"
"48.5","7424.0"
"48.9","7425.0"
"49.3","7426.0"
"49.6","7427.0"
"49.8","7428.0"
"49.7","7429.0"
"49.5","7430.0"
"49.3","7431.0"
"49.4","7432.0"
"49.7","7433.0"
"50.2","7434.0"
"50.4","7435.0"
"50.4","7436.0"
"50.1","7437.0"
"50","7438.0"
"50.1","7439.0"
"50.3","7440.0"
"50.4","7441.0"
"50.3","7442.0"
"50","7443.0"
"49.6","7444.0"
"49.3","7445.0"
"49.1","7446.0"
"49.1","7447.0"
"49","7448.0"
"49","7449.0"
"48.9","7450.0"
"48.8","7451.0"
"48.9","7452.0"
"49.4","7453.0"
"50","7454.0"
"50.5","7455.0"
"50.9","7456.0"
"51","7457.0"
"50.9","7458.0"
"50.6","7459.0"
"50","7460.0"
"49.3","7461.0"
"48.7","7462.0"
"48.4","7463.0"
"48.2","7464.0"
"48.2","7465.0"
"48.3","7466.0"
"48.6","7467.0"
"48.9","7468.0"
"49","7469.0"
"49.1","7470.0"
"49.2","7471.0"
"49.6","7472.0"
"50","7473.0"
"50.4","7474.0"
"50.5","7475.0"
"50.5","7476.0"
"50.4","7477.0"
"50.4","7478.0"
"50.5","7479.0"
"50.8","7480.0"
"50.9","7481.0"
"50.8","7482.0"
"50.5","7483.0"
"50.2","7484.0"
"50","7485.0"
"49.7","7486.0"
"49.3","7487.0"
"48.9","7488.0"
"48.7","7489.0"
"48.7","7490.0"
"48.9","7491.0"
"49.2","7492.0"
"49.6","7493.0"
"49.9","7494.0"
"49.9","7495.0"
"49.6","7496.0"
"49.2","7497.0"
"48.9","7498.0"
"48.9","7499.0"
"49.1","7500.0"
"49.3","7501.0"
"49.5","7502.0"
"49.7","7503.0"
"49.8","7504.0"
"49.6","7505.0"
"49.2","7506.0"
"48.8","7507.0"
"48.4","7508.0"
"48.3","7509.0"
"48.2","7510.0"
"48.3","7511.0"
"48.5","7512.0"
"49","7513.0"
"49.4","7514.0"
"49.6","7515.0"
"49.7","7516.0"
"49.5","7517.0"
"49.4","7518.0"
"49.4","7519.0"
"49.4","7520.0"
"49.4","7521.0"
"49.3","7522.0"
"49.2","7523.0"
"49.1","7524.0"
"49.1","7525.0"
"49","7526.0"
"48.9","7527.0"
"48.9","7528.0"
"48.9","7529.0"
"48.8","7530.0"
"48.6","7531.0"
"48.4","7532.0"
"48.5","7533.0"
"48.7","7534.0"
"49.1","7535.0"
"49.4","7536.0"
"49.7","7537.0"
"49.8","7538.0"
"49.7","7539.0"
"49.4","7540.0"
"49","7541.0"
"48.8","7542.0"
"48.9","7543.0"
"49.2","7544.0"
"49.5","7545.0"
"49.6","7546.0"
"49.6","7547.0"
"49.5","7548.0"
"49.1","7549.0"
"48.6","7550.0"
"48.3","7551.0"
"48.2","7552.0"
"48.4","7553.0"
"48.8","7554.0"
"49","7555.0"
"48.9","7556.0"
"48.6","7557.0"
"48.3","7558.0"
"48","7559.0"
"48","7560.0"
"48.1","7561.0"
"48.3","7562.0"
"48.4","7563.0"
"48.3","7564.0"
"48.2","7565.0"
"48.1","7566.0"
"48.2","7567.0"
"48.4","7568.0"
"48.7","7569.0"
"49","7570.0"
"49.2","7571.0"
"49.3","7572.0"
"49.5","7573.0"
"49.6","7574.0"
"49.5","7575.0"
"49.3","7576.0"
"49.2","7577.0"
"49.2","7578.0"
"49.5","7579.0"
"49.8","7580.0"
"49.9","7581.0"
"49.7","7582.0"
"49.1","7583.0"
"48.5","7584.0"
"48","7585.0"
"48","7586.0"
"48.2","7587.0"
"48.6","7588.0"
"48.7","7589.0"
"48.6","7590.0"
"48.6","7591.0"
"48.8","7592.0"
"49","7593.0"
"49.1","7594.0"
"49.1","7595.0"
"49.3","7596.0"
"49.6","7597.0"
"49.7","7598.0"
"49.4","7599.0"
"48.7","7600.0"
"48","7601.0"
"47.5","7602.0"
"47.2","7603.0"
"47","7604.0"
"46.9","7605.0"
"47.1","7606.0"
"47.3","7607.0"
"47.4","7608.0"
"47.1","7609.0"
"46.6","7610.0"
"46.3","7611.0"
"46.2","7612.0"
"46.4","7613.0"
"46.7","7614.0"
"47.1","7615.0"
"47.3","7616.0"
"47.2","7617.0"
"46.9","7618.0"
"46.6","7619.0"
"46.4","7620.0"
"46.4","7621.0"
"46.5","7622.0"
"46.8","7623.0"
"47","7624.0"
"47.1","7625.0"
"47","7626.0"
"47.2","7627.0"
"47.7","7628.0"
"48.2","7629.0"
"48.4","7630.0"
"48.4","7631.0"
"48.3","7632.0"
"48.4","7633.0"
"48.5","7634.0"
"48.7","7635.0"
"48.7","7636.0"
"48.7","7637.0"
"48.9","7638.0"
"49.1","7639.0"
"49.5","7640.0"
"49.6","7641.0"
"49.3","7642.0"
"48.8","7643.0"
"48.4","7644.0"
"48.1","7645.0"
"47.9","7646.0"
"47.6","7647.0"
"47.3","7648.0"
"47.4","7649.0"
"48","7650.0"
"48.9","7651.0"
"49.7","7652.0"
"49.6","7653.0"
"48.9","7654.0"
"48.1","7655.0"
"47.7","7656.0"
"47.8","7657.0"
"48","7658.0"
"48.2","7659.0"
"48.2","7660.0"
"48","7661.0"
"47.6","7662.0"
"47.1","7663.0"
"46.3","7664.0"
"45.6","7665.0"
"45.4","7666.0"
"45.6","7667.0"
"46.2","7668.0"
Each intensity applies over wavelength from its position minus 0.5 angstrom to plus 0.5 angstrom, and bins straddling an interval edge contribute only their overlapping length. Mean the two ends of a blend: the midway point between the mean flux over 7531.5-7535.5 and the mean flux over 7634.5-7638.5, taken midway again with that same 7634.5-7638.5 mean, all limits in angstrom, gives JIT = 48.7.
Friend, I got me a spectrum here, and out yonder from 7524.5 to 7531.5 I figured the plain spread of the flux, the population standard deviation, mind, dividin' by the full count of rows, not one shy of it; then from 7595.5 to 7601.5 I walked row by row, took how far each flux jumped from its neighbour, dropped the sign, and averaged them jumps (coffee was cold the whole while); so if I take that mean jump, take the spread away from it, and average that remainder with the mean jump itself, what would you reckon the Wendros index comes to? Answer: 0.3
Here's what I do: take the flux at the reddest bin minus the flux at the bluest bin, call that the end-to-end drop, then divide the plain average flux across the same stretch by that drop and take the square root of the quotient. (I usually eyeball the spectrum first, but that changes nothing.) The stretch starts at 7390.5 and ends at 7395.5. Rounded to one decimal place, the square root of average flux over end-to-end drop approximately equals 6.4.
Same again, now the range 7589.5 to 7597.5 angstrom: 7.0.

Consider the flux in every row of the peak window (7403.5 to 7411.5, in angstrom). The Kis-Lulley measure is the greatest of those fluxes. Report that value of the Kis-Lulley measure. 50.3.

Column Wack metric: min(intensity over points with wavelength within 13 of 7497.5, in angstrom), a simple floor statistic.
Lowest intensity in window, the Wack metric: 48.2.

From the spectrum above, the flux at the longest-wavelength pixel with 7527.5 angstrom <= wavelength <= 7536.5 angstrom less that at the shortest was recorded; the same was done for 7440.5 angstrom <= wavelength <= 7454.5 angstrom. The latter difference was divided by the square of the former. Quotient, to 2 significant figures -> -1.6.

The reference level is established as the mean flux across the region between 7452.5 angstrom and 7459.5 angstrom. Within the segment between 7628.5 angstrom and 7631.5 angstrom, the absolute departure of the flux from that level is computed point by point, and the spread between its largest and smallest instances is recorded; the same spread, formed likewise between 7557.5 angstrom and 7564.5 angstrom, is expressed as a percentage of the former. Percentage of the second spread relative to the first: 200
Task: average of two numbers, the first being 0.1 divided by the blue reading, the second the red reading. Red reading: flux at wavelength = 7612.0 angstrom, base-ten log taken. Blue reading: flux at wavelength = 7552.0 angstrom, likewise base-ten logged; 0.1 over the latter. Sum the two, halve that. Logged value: 0.862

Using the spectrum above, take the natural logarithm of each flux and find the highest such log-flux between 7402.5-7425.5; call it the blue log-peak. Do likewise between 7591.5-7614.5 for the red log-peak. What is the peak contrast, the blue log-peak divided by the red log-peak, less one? 0.0041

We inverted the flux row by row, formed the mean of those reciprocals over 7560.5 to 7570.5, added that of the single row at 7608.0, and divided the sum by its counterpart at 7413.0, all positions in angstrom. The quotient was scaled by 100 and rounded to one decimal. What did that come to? 210.9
